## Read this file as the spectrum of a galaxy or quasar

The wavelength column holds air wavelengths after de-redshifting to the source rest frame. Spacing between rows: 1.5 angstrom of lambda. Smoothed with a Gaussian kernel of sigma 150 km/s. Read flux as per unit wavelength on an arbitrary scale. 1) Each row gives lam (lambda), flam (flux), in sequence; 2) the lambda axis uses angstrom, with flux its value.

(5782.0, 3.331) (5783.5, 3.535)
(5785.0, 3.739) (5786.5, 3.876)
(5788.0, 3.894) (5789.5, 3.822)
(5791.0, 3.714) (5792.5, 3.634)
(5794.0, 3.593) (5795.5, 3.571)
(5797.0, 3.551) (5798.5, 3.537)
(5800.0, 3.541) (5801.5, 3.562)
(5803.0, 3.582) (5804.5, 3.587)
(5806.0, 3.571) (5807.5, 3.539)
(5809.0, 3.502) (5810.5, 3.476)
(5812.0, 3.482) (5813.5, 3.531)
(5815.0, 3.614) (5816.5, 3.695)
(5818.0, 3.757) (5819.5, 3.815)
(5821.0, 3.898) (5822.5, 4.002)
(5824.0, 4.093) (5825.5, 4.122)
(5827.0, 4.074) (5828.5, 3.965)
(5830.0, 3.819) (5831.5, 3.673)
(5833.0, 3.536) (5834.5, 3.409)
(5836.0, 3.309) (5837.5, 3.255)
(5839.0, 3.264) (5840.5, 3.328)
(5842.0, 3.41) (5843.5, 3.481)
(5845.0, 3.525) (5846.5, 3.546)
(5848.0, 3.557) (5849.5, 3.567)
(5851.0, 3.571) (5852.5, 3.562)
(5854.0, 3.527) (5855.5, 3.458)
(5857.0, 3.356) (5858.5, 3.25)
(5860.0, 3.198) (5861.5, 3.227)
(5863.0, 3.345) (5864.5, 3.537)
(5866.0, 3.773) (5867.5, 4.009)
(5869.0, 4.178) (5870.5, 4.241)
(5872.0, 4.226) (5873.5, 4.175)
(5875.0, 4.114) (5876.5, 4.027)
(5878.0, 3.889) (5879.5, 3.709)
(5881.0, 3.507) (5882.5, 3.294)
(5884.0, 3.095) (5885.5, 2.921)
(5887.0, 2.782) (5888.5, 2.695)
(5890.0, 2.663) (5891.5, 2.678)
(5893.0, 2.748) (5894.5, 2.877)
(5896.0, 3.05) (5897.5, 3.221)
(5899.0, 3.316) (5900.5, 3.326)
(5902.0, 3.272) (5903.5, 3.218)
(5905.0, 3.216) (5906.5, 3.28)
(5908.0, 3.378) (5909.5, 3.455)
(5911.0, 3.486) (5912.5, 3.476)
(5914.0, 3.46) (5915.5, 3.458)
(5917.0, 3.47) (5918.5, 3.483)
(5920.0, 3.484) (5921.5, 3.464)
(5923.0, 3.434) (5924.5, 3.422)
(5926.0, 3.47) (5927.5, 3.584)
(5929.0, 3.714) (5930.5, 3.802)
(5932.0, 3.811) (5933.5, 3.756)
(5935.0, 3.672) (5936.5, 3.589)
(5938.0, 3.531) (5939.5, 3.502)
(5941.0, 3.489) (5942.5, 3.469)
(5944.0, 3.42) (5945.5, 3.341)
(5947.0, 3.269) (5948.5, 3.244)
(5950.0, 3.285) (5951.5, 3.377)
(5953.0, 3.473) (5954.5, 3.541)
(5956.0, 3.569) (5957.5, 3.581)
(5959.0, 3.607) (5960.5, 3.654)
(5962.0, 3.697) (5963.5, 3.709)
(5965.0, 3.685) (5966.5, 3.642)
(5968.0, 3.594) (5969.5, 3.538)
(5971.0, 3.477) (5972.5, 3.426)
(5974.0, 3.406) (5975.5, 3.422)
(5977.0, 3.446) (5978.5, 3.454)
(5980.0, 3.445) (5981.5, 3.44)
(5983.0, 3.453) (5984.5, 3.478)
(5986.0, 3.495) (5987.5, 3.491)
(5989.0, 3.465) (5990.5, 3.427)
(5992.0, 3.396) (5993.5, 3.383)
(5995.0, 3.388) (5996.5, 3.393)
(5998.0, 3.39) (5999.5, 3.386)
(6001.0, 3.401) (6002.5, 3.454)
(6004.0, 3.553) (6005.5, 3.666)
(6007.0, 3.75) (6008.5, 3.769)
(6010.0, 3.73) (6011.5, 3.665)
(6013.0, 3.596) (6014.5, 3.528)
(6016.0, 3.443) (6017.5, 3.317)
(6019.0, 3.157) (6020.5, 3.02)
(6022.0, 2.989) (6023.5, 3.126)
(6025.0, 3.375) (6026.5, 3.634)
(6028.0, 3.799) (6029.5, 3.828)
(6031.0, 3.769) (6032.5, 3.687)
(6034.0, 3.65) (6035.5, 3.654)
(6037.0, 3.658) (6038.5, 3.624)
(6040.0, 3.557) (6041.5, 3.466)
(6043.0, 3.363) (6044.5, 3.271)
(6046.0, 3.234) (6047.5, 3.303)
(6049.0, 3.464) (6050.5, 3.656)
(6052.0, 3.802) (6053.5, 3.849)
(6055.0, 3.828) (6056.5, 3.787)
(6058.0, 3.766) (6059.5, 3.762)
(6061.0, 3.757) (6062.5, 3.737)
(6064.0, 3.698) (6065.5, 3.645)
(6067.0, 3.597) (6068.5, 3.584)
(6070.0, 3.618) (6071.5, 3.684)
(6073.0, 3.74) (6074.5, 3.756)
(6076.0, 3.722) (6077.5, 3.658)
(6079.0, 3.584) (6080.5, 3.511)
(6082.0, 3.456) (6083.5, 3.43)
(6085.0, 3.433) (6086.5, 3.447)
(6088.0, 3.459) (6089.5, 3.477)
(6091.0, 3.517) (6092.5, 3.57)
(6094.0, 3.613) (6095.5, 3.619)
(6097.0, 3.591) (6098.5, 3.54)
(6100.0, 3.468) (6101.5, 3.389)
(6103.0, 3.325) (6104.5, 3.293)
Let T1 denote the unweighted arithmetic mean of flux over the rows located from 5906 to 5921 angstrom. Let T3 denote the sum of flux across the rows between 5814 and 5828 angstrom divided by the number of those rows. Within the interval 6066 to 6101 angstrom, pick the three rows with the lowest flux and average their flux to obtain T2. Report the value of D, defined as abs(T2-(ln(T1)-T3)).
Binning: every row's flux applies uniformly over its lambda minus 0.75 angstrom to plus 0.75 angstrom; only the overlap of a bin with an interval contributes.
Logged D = 6.10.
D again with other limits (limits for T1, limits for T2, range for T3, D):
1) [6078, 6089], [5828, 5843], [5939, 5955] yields 5.43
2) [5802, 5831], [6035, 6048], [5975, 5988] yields 5.41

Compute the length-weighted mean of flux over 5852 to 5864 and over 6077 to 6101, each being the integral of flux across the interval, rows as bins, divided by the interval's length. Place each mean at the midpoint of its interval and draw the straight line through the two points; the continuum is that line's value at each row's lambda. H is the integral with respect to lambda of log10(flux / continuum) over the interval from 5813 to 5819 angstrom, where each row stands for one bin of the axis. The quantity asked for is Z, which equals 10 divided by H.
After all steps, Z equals 41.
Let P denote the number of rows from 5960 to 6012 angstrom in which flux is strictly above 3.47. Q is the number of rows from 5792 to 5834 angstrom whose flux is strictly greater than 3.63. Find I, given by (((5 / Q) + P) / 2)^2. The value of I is 76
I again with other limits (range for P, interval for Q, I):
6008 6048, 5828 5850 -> 69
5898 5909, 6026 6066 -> 0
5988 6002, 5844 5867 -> 6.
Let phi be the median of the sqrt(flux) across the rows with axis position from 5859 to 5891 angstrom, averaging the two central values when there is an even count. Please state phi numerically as 1.88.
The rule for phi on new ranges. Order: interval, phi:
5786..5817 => 1.89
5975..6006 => 1.86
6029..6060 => 1.91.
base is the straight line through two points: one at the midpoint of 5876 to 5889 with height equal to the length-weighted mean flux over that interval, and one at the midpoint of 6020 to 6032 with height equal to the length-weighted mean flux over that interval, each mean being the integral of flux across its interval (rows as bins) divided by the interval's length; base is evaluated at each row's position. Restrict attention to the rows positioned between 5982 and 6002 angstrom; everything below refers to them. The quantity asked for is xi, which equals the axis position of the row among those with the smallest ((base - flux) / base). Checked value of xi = 5986.0 angstrom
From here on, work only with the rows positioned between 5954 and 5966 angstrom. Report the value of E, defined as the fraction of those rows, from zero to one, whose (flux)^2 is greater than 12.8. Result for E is 0.75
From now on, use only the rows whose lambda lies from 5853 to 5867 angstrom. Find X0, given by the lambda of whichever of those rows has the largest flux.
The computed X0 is 5866.0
